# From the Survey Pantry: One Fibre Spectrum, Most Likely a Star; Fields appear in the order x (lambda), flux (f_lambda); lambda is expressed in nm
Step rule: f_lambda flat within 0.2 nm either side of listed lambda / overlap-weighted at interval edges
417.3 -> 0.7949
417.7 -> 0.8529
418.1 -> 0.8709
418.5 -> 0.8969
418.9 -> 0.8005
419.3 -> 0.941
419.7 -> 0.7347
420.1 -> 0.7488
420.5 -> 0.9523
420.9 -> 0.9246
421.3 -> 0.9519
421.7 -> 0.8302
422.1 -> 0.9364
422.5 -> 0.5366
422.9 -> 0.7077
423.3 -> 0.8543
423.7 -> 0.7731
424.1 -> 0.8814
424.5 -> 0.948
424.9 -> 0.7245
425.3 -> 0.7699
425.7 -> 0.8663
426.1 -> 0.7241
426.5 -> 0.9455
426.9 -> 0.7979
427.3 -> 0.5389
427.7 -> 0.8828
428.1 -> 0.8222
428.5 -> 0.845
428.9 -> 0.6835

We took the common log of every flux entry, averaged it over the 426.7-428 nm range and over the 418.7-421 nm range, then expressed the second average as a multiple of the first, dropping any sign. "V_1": 0.5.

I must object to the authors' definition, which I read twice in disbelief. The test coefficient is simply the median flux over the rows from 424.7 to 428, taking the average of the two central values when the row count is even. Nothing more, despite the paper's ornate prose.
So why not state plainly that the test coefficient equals 0.784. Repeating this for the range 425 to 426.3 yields 0.770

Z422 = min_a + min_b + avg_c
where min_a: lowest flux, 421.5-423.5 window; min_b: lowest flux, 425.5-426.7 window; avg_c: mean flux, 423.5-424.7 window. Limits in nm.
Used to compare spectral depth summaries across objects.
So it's 2.13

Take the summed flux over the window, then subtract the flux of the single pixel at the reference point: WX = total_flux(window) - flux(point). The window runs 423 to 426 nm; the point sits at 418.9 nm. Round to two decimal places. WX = 5.02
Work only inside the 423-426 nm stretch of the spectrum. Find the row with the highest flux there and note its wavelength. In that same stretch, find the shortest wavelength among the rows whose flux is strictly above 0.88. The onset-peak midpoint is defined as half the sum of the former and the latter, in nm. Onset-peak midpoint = 424.30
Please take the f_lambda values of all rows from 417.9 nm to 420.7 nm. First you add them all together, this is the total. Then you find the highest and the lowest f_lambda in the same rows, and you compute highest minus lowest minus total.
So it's -5.73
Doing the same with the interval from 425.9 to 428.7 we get -5.15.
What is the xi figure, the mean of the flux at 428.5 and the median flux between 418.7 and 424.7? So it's 0.850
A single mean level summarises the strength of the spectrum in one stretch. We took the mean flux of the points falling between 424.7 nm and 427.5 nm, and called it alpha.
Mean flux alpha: 0.767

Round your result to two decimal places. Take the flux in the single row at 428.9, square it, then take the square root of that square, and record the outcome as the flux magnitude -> 0.68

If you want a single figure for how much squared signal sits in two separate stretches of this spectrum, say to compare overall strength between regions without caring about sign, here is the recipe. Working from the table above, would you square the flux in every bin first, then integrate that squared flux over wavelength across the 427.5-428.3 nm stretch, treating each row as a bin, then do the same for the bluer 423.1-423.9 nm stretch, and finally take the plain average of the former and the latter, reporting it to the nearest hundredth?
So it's 0.56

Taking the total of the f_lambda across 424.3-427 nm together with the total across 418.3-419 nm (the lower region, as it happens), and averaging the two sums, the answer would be 3.7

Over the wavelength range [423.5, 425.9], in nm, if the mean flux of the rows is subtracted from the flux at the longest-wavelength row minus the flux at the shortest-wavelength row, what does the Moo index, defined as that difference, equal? -0.73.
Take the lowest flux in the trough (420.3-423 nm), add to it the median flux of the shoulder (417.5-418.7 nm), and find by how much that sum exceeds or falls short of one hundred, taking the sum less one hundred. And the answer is -98.6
